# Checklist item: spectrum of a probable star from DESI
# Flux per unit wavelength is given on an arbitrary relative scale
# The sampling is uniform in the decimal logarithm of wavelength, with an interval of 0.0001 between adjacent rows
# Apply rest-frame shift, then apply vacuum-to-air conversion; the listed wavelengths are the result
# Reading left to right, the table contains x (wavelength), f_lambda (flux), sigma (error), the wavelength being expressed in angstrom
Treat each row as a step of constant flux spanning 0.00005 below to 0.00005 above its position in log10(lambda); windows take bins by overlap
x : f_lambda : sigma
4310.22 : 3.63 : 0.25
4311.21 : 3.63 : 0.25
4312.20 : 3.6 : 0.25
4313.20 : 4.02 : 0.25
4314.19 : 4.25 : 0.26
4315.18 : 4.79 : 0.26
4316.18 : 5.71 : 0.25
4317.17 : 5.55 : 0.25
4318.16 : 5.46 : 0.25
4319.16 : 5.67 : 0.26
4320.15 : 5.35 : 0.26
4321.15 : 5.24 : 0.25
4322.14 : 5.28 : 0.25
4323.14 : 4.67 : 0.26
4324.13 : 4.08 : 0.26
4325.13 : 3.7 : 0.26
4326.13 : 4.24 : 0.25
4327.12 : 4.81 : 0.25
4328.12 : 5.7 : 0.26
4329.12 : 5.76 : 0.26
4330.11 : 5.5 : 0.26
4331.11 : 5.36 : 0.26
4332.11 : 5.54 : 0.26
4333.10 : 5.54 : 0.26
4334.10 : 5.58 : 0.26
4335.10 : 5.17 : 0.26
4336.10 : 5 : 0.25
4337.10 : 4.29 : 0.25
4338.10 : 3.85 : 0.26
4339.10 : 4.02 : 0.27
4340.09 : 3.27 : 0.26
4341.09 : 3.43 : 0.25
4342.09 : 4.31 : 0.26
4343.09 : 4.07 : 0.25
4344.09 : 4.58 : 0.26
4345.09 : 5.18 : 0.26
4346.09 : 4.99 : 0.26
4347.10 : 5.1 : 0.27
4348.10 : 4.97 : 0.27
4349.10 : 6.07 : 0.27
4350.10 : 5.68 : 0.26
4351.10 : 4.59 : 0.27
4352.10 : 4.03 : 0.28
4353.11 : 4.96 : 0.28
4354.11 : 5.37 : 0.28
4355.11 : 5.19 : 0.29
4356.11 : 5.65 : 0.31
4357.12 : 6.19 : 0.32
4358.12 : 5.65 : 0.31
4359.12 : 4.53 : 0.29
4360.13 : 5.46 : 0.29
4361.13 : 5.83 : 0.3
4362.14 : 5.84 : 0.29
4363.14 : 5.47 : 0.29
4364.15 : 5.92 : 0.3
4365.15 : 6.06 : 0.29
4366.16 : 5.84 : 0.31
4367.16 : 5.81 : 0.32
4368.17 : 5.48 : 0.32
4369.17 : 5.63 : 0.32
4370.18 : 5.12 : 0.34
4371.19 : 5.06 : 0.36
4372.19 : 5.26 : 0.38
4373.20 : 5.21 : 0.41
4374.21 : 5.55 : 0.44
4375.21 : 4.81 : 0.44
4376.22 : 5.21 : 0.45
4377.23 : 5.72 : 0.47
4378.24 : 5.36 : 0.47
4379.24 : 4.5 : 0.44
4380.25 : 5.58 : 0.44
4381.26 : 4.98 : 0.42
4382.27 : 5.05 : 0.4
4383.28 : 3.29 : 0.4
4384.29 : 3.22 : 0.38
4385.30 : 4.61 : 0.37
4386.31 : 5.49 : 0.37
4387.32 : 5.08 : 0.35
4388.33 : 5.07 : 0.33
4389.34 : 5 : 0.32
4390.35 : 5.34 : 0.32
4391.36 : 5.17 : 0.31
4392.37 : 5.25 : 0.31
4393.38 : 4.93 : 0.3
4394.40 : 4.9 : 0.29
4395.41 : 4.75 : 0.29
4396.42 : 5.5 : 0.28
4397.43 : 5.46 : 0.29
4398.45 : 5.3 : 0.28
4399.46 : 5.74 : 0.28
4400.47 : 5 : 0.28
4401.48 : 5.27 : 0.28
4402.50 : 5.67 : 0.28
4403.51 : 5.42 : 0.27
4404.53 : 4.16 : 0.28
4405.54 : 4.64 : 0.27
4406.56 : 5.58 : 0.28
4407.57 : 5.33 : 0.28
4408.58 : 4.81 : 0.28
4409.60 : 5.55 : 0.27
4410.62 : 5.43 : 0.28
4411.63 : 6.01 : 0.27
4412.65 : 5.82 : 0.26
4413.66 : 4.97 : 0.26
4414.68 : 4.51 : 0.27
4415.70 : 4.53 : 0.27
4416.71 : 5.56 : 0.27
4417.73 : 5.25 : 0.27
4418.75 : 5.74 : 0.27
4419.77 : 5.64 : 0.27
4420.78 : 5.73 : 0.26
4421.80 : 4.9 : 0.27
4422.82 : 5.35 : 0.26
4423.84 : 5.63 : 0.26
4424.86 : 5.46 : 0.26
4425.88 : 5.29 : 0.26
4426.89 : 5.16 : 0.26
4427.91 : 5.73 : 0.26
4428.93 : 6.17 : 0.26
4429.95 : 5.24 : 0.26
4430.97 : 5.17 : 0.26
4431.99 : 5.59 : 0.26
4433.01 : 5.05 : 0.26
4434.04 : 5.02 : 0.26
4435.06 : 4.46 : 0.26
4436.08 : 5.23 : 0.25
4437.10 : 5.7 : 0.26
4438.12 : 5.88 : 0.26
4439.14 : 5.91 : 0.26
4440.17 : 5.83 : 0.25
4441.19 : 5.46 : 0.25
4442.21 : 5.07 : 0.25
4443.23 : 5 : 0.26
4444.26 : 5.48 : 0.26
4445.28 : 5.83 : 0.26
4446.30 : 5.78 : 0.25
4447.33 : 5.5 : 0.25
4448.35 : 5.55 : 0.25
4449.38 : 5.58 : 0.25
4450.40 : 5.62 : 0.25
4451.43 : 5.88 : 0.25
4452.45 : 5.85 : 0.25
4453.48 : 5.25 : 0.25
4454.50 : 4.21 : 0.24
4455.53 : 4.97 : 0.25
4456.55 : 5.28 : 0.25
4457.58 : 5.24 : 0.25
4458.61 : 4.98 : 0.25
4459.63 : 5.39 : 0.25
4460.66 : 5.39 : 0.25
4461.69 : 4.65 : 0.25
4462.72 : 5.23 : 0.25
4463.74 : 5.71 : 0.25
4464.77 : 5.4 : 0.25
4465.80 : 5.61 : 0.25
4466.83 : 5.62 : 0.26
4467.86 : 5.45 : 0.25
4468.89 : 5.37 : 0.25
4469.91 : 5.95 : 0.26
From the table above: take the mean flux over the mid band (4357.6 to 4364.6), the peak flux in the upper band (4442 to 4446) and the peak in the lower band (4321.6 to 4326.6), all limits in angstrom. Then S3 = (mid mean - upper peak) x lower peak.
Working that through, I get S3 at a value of -1.6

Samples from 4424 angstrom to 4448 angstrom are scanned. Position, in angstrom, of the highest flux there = 4428.93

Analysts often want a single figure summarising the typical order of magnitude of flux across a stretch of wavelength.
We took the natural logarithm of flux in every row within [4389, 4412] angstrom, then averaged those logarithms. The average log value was 1.65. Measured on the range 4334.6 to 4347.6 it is 1.47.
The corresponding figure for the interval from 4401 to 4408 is 1.63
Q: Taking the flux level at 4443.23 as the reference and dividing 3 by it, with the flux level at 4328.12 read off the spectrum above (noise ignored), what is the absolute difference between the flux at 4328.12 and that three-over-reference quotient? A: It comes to 5.1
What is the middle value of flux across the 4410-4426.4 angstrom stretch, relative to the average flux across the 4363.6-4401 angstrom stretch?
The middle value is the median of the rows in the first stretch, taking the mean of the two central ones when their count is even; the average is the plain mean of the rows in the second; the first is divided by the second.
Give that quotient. 1.05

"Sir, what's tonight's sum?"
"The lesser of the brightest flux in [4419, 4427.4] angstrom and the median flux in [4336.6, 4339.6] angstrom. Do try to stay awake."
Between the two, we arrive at 4.0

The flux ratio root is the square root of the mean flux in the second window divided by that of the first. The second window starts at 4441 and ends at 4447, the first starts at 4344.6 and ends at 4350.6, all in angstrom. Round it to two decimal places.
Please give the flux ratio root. 1.01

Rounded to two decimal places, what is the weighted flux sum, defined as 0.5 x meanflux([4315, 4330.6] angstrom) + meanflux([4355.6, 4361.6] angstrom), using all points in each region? 8.10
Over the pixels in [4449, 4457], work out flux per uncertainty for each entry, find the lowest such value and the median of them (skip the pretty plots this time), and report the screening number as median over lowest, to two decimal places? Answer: 1.24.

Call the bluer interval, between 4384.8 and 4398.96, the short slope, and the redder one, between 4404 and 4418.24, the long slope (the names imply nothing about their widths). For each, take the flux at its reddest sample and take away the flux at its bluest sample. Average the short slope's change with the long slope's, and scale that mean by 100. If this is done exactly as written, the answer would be 89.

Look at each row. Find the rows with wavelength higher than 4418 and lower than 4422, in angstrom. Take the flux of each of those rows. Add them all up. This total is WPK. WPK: 22.0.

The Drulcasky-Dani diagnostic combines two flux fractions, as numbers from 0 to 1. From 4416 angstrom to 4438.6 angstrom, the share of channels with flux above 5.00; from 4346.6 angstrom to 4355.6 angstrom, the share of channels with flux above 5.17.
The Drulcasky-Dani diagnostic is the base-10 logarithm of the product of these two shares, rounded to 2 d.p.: -0.39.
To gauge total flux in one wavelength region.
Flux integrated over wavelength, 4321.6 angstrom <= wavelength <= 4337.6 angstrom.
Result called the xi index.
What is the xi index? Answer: 80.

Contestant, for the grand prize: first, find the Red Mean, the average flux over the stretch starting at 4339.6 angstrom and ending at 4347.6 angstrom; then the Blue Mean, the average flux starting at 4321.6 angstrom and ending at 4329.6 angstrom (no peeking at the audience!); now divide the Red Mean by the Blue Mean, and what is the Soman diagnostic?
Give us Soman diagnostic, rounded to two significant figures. 0.91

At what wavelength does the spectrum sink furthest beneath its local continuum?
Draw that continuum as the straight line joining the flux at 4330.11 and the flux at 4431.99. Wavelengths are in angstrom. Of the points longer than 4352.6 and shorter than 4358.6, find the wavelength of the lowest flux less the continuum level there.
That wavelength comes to 4353.11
